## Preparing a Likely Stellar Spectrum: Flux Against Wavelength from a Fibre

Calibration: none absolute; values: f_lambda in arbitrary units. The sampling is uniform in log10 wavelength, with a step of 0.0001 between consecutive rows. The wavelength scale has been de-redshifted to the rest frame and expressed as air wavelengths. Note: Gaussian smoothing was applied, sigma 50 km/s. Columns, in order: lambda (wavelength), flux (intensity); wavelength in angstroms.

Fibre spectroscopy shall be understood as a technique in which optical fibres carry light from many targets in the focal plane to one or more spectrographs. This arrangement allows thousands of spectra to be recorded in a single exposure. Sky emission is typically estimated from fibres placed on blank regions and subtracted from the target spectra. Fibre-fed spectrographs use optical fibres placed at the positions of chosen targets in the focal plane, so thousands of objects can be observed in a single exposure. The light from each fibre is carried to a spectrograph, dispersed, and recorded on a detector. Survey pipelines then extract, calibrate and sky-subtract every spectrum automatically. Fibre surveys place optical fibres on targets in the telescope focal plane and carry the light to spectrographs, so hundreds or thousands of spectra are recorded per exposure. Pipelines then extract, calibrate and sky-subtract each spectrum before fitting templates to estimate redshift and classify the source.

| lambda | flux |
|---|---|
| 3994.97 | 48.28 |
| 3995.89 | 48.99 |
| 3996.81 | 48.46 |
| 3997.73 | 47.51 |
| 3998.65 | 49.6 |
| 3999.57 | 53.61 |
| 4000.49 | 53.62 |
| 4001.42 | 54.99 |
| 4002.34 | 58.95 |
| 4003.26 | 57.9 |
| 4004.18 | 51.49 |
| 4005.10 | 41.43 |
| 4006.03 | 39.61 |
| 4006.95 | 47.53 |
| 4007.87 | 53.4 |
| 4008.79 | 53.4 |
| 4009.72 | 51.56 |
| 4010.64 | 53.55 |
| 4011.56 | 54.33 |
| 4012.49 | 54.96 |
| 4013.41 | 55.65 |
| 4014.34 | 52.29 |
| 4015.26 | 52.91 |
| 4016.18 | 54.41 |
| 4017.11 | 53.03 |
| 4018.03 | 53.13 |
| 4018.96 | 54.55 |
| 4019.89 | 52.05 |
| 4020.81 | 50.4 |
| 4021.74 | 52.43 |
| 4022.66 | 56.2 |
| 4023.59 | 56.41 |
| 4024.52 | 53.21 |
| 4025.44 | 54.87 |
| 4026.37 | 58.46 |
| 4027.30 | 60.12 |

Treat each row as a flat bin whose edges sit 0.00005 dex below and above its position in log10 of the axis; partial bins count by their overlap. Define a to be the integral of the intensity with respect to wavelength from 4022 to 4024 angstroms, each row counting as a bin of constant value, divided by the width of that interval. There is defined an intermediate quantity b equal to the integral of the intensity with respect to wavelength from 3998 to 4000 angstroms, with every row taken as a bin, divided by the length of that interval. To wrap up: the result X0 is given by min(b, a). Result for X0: 51.2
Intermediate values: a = 56.0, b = 51.2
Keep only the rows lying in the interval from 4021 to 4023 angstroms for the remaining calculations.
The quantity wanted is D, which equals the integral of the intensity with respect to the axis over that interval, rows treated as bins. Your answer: 107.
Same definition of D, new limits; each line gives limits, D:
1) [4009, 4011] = 105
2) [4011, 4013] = 109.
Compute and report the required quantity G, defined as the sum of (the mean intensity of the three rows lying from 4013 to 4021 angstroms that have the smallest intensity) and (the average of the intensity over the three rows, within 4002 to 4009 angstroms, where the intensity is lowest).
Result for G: 94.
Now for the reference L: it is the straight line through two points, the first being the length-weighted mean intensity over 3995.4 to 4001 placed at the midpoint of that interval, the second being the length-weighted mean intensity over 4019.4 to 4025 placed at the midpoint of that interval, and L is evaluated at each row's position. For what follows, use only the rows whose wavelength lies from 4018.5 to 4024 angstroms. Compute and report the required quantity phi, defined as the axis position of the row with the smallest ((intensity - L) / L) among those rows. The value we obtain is 4020.81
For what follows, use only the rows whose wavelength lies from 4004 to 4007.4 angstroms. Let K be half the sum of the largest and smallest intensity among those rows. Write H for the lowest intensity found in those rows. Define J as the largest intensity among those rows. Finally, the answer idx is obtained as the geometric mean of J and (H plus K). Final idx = 66.2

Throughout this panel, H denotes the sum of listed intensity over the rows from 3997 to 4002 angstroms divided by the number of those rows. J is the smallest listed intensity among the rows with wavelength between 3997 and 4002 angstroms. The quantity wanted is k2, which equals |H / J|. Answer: 1.09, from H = 52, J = 47.51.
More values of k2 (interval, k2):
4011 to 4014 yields 1.01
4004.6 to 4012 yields 1.25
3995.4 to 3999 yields 1.02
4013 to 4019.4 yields 1.03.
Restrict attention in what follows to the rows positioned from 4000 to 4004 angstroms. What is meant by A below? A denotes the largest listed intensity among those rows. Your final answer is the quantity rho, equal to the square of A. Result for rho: 3475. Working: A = 58.95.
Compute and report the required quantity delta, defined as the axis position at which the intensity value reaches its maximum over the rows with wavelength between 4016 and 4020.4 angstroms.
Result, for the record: 4018.96 angstroms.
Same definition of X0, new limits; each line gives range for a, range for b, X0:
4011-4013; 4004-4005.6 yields 45.3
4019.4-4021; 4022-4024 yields 51.5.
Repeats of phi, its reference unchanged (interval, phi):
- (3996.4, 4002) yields 3997.73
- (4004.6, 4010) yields 4006.03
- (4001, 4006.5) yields 4006.03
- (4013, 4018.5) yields 4014.34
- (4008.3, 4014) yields 4009.72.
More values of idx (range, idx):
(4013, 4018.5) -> 76.9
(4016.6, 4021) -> 74.9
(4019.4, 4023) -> 76.3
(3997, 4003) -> 77.1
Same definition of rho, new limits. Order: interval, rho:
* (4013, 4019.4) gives 3097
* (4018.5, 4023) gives 3158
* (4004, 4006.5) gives 2651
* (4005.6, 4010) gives 2852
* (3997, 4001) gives 2875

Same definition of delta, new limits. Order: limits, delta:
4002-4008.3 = 4002.34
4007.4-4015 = 4013.41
